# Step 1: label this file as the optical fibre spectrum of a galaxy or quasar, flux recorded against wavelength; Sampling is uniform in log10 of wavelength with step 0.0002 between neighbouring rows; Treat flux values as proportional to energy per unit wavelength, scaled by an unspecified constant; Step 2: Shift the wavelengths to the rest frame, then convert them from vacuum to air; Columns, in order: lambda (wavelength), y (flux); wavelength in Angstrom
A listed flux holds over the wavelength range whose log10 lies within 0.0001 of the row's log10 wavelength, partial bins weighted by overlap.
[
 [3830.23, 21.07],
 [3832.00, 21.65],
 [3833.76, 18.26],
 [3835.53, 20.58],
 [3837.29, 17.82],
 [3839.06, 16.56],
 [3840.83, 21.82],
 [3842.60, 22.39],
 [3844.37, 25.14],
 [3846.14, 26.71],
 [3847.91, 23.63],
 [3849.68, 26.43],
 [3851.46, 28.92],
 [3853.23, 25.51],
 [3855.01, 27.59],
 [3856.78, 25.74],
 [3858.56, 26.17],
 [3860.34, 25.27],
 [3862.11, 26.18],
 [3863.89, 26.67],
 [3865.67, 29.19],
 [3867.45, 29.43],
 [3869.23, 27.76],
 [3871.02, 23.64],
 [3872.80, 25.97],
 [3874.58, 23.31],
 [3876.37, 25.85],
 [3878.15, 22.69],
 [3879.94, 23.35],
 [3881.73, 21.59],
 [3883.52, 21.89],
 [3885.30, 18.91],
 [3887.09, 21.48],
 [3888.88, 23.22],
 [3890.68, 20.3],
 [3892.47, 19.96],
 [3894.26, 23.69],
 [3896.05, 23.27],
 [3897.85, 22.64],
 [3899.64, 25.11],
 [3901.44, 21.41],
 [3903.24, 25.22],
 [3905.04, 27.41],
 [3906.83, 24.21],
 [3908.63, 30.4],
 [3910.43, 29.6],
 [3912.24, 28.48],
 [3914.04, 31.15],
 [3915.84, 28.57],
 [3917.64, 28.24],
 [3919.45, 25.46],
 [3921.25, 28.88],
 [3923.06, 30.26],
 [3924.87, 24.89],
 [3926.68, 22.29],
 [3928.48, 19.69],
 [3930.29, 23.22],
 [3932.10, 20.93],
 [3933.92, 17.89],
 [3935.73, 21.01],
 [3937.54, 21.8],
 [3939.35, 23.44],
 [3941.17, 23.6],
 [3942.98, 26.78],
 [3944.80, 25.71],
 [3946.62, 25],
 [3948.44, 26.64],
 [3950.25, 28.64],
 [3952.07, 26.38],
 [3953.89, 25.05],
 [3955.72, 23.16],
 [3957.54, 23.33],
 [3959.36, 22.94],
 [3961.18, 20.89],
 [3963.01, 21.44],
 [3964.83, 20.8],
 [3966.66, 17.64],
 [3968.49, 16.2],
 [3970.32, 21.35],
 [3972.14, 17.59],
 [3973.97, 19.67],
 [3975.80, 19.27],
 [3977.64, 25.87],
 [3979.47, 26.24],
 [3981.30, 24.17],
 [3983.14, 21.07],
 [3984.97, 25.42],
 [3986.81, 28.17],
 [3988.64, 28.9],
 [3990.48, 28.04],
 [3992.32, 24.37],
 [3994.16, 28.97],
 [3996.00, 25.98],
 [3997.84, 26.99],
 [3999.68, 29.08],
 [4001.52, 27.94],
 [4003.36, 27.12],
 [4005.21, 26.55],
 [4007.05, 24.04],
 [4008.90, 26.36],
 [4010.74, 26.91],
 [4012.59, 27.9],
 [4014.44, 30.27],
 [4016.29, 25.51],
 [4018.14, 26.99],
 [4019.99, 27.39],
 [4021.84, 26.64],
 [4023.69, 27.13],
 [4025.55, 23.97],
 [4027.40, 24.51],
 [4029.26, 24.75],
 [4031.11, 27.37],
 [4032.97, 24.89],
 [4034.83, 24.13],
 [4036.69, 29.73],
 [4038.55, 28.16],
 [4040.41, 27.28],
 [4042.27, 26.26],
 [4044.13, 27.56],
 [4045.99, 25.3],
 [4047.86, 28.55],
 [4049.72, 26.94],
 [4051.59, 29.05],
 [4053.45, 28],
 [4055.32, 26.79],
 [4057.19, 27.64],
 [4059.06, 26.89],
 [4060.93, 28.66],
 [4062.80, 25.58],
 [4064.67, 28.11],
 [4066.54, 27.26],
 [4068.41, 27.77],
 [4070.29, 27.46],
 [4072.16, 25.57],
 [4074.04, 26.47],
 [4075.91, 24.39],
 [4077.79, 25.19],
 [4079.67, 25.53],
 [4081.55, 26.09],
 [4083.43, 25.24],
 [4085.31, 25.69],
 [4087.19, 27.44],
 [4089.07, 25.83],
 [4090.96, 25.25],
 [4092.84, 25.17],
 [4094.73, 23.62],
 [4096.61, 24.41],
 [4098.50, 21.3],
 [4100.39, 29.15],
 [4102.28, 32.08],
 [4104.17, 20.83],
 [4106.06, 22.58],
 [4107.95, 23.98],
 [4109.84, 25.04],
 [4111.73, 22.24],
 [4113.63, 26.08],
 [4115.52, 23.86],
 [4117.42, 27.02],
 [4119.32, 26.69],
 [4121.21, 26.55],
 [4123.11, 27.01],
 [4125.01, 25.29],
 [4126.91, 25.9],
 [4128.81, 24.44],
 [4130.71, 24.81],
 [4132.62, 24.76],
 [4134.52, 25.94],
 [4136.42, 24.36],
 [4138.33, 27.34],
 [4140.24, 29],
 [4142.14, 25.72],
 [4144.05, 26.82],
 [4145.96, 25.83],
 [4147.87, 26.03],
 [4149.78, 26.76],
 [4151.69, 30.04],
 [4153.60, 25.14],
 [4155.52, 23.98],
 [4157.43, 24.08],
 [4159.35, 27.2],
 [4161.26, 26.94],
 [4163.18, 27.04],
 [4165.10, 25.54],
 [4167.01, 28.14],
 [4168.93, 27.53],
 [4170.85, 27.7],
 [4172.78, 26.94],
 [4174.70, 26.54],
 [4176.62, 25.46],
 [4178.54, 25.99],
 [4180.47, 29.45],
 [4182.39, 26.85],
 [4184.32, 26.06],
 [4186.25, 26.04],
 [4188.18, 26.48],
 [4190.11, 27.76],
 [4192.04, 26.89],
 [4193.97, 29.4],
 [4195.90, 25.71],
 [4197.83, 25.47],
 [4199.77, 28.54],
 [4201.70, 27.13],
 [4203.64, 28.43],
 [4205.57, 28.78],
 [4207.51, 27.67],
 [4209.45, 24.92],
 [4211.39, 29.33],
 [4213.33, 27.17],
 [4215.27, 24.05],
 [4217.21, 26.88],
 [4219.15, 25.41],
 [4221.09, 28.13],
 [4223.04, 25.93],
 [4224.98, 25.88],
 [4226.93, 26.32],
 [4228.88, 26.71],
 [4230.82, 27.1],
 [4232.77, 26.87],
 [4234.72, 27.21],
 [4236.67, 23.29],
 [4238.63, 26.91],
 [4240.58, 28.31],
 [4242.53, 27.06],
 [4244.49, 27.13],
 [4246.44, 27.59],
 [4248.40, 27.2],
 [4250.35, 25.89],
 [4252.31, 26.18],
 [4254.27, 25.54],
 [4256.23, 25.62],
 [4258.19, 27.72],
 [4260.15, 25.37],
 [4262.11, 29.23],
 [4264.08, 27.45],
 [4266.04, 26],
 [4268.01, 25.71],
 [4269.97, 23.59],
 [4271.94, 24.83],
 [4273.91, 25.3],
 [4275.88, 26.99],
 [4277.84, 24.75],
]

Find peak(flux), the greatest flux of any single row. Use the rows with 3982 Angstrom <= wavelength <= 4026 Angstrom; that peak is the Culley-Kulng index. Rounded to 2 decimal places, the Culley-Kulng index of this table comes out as 30.27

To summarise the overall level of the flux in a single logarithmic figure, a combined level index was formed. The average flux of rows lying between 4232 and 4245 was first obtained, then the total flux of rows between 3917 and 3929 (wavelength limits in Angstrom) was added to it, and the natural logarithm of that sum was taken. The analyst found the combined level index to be 5.33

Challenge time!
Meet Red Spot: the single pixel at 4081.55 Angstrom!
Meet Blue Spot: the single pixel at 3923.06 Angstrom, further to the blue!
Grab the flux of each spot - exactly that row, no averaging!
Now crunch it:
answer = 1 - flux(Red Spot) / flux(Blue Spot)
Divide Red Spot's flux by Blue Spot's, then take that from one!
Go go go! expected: 0.14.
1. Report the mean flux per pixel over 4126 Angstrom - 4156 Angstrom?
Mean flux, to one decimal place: 26.1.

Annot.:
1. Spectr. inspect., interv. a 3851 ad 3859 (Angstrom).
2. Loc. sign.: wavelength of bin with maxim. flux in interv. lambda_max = 3851.46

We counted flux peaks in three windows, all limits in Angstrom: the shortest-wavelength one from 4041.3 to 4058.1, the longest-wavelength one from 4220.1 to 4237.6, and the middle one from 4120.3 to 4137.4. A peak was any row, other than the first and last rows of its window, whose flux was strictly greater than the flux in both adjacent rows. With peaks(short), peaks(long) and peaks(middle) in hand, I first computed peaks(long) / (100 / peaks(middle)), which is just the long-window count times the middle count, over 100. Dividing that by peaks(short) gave 0.027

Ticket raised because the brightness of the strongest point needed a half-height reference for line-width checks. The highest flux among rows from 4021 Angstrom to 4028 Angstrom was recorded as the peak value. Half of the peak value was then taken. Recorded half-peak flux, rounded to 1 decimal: 13.6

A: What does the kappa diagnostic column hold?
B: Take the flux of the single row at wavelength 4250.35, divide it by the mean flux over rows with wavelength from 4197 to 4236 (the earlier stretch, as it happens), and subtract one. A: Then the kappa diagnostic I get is -0.04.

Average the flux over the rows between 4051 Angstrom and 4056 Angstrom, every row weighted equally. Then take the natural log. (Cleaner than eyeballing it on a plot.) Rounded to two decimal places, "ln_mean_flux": 3.33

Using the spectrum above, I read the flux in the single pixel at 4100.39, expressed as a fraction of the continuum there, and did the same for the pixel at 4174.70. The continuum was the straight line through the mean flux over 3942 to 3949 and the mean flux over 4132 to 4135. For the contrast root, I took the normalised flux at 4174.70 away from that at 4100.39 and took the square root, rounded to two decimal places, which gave 0.30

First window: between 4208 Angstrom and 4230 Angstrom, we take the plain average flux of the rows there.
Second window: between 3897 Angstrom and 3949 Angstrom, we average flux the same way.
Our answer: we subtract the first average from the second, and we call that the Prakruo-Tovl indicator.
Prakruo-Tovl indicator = -1.3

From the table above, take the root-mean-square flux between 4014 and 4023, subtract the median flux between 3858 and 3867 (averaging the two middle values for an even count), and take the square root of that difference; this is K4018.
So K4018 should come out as 1.11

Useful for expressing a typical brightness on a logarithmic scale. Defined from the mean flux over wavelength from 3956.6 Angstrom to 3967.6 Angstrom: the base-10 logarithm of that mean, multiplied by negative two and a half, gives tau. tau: -3.31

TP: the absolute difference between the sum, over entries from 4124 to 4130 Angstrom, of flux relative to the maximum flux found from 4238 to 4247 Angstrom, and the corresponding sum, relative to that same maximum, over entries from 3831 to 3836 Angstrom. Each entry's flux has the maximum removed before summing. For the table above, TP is 15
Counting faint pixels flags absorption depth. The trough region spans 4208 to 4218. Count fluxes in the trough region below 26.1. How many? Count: 2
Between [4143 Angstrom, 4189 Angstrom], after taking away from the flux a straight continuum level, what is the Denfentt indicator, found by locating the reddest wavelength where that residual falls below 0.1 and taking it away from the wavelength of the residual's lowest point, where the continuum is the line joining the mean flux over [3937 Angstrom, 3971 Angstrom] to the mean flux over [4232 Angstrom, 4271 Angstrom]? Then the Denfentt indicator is -21.1 Angstrom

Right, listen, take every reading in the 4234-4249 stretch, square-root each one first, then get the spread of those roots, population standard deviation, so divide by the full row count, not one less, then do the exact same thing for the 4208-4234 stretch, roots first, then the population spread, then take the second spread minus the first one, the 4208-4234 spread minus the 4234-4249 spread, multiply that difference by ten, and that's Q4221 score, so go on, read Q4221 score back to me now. -0.1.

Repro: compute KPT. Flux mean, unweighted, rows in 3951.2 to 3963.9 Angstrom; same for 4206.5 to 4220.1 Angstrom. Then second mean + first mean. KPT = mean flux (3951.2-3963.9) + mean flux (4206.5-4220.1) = 49.8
